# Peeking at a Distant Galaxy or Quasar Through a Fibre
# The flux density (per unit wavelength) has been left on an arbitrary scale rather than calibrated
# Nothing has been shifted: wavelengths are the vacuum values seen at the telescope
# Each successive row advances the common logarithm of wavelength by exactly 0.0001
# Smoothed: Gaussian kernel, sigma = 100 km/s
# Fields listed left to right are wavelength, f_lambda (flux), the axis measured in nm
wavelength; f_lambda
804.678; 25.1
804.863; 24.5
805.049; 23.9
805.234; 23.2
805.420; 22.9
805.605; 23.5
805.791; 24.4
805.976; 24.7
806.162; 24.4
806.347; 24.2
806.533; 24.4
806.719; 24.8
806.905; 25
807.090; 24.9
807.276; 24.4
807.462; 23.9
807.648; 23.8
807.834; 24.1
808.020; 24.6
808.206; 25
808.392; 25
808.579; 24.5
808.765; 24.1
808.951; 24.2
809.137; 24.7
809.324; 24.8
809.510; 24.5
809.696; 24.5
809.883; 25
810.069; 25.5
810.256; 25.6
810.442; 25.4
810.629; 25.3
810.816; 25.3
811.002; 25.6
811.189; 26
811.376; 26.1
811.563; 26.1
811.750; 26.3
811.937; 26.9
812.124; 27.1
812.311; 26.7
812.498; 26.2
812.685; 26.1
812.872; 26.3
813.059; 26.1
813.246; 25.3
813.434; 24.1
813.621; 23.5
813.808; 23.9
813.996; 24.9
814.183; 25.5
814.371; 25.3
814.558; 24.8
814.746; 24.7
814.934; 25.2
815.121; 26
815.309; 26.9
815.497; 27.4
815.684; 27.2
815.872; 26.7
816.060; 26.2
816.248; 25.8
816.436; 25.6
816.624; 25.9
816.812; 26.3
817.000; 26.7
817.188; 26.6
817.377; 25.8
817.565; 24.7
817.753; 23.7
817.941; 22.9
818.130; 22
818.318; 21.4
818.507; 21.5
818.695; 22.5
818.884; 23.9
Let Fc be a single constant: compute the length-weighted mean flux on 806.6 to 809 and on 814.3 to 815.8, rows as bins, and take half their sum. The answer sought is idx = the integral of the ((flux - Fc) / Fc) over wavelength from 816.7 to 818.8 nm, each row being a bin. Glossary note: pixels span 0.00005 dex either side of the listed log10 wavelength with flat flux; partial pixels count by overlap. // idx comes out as -0.10 nm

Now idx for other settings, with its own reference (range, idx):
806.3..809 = -0.08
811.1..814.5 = 0.06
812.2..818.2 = 0.06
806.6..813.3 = 0.01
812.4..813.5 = 0.02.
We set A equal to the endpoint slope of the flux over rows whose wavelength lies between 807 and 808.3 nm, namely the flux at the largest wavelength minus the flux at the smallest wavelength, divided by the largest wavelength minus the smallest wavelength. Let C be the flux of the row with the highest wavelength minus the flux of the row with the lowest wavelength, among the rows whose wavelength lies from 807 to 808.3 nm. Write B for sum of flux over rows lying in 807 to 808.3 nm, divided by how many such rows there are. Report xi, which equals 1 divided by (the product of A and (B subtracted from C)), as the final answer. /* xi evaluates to -0.46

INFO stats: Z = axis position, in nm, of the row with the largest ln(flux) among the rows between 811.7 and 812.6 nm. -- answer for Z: 812.124 nm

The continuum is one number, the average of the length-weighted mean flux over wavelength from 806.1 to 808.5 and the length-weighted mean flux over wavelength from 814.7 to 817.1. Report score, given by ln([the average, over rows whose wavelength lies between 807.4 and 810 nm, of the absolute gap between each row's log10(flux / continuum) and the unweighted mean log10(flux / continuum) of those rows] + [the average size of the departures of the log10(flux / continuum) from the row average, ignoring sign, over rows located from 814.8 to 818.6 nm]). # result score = -3.41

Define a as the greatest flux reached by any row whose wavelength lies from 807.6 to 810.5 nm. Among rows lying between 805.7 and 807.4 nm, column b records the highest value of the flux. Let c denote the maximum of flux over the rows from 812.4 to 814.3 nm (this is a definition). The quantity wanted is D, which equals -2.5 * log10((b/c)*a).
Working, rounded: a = 25.6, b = 25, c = 26.3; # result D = -3.47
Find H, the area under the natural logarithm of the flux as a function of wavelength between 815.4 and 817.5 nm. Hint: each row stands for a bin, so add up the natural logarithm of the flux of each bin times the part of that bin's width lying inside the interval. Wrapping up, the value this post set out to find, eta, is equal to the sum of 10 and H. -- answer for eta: 16.87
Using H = 6.9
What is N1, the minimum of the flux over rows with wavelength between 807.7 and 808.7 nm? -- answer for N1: 24.1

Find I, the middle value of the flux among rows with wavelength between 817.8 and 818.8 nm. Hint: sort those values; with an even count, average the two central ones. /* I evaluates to 22.0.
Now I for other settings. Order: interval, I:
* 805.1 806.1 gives 23.5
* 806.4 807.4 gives 24.8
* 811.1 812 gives 26.1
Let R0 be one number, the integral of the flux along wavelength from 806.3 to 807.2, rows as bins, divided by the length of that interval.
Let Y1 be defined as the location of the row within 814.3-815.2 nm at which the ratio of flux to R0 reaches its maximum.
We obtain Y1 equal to 815.121 nm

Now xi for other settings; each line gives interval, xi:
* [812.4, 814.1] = 0.04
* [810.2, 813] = -0.15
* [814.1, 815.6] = -0.03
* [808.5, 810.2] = -0.06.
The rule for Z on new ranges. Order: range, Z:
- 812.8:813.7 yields 812.872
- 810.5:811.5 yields 811.376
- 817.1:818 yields 817.188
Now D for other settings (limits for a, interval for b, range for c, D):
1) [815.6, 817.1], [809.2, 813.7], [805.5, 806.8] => -3.68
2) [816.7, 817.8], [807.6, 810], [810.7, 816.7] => -3.47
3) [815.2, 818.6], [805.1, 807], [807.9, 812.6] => -3.51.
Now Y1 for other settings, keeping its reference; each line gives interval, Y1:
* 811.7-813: 812.124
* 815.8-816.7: 815.872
